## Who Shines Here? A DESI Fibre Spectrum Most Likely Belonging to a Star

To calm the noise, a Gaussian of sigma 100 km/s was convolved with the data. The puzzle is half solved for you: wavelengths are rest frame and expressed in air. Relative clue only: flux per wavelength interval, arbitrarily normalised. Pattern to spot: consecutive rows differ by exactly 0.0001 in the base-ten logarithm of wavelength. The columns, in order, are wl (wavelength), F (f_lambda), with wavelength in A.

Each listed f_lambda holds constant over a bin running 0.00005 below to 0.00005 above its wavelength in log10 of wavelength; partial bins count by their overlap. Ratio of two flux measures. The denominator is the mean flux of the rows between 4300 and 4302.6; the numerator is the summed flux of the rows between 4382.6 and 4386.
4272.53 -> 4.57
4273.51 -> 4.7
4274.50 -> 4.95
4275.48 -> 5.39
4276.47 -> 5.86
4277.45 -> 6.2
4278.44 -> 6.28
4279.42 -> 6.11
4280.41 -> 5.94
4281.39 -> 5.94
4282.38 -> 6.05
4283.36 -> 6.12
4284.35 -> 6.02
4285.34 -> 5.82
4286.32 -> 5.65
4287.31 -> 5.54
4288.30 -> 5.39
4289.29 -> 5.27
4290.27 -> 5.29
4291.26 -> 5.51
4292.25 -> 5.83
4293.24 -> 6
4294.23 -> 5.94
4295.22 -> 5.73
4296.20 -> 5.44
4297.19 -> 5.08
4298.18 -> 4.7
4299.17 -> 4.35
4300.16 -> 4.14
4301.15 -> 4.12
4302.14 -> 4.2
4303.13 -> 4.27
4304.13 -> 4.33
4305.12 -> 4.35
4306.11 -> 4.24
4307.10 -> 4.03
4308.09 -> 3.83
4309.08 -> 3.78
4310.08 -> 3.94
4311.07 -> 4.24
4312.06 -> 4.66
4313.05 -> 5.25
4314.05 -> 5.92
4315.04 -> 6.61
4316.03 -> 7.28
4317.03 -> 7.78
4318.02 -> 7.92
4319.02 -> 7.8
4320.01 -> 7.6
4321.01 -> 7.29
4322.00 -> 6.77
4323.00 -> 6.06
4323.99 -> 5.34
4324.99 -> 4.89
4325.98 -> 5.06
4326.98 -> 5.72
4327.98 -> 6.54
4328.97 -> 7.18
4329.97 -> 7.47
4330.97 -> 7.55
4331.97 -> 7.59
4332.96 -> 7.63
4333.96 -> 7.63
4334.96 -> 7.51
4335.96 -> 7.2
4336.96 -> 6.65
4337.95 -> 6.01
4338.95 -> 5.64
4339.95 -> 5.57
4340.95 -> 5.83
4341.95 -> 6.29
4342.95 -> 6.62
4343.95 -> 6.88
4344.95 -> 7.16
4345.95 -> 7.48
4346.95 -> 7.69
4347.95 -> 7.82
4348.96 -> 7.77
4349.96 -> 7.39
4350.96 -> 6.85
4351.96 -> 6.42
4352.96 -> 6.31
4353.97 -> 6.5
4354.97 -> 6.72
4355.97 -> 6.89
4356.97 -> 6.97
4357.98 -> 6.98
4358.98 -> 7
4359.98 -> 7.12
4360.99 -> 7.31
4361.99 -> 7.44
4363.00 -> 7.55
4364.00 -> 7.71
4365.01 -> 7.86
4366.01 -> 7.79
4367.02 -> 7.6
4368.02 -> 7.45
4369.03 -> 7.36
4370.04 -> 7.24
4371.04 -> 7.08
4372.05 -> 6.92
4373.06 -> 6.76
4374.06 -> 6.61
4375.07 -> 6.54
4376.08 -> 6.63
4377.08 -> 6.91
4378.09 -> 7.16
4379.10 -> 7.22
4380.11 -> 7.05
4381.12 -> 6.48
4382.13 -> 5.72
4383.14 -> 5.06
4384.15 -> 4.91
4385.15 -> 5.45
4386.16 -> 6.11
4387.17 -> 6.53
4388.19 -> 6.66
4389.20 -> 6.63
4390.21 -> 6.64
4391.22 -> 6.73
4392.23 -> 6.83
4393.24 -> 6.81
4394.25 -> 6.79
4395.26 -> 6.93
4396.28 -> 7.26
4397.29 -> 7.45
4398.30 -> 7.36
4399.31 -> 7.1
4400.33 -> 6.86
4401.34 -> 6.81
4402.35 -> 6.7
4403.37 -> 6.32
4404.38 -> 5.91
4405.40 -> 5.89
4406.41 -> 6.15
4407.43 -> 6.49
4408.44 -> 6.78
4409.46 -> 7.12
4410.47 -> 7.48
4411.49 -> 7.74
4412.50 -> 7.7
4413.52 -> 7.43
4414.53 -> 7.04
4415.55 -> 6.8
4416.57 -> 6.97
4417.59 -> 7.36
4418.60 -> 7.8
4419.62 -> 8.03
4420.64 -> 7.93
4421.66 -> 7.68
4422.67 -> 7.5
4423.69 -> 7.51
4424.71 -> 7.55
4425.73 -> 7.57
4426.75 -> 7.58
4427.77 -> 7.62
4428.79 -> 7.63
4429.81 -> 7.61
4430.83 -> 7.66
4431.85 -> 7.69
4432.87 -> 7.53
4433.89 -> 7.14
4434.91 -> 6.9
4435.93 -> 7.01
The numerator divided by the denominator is 3.7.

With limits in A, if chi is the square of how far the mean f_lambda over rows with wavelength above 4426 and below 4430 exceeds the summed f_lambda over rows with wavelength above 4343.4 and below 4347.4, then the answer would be 467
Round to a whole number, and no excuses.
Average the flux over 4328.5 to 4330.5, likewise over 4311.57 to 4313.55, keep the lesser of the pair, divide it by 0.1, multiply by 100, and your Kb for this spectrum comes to 4955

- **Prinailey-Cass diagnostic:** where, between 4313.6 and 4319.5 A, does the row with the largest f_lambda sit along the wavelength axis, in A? 4318.02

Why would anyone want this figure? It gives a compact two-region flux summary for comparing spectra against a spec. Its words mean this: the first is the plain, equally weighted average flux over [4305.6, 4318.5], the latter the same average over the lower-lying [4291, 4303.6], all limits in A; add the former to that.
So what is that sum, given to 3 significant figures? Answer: 10.4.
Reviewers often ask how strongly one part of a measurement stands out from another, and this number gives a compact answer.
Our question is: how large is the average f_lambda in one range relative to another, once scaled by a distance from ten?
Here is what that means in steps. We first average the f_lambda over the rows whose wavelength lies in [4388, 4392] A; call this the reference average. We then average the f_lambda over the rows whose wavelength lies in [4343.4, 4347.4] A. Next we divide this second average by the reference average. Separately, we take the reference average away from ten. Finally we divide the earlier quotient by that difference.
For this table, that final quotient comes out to 0.33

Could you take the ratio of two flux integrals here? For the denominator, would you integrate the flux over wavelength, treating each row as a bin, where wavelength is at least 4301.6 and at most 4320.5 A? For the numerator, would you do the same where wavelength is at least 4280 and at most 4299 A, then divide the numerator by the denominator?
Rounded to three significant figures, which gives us 1.05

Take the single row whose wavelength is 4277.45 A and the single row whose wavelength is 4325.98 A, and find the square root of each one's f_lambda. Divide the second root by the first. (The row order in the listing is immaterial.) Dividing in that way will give 0.90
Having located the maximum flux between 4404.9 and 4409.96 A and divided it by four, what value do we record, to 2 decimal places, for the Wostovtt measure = 1.78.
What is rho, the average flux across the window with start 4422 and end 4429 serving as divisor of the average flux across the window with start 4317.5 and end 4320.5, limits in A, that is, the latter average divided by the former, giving 1.03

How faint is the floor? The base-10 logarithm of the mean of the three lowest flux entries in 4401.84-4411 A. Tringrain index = 0.78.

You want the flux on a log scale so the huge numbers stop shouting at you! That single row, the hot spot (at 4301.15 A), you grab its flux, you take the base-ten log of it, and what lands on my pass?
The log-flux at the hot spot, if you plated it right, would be 0.61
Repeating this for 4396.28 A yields 0.86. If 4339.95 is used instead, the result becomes 0.75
